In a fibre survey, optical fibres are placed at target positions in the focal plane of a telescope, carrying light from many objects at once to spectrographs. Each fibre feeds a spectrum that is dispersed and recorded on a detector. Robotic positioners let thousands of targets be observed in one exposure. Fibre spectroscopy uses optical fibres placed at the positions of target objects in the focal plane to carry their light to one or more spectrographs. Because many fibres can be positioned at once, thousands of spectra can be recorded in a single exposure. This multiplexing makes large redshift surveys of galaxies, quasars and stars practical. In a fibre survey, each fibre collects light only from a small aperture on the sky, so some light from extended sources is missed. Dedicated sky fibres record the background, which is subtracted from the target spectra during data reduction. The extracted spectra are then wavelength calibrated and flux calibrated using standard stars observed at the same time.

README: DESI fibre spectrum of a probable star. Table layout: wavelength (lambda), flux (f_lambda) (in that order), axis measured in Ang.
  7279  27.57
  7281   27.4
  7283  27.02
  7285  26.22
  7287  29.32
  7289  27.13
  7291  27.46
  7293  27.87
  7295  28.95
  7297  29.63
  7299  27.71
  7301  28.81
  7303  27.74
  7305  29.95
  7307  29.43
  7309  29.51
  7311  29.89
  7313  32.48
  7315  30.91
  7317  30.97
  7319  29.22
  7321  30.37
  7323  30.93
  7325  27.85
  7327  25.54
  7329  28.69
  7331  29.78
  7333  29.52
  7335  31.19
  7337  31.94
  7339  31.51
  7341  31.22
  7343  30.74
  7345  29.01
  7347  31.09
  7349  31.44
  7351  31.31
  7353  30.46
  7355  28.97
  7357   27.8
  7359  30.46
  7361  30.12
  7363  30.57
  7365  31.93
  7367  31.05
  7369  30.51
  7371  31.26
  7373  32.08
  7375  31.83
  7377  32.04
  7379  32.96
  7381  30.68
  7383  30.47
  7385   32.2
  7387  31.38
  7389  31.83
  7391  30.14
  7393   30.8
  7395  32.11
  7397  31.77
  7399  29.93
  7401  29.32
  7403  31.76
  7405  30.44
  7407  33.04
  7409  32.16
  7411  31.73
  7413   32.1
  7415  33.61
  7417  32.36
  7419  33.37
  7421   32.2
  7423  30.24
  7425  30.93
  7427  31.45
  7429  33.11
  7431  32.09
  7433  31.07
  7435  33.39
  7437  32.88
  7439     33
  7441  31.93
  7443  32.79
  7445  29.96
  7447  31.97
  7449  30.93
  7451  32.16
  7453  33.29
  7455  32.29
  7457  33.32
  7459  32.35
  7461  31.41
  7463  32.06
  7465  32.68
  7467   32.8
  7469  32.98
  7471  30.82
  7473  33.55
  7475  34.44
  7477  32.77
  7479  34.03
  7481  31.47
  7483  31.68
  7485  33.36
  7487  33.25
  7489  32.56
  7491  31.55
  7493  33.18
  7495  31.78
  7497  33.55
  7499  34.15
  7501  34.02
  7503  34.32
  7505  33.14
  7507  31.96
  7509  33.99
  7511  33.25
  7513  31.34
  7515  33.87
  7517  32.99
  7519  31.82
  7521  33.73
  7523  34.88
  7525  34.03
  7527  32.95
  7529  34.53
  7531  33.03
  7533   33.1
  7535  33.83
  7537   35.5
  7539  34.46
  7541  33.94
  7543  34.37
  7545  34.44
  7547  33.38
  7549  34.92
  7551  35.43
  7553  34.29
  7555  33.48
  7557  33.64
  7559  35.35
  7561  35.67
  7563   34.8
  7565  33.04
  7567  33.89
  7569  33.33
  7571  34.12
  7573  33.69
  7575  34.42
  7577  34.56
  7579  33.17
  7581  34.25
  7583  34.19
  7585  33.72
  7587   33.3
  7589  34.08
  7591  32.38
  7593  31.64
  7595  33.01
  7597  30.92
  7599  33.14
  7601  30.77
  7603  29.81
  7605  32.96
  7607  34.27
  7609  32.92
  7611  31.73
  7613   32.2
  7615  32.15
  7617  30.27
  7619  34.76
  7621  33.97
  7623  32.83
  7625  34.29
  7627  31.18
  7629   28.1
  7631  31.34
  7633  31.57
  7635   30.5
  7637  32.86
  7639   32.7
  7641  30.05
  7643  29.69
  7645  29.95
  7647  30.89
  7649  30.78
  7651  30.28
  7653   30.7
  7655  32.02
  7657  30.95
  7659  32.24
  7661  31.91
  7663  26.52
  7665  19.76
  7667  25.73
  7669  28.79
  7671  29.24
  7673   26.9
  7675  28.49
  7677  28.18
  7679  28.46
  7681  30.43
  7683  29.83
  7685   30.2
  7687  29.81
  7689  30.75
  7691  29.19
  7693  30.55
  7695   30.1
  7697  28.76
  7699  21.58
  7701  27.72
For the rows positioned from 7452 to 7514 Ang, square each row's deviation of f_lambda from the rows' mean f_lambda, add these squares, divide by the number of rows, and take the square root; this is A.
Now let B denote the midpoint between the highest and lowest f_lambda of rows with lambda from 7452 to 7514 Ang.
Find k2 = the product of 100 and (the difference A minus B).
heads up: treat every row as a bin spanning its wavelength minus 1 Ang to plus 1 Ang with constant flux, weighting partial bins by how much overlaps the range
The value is -3166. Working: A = 0.97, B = 32.6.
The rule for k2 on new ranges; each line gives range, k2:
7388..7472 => -3039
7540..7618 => -3137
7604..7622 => -3119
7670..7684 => -2759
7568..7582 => -3336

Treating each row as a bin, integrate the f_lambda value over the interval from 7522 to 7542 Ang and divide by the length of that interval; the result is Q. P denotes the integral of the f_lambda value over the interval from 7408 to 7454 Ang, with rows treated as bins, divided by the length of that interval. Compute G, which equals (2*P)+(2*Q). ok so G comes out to 132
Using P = 32.1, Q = 34.0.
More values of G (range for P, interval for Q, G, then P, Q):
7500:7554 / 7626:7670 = 127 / 33.8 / 29.9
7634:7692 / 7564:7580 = 127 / 29.6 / 33.8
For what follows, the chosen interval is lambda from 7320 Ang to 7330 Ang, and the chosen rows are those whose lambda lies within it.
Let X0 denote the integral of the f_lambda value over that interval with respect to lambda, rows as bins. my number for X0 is 287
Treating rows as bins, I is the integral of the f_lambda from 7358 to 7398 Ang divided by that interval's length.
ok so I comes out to 31.3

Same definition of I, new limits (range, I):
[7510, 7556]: 33.8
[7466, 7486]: 32.8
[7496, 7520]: 33.2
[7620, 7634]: 31.9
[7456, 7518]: 32.9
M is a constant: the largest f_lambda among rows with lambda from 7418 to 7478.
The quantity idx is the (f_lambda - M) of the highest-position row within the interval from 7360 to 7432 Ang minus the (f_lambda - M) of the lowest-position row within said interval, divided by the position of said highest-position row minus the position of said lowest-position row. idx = 0.03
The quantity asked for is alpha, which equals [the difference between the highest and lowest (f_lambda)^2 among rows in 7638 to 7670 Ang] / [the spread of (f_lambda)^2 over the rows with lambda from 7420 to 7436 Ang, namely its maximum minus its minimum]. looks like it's 3.4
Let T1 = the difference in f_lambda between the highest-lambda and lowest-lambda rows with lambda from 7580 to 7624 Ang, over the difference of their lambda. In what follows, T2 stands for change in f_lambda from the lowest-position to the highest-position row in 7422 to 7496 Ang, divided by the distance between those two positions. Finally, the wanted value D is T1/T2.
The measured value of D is -1.6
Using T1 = -0.03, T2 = 0.02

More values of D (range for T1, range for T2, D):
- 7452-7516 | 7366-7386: 0.1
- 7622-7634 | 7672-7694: -0.7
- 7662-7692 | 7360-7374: 0.6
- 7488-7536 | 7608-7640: -3.8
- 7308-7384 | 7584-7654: -0.3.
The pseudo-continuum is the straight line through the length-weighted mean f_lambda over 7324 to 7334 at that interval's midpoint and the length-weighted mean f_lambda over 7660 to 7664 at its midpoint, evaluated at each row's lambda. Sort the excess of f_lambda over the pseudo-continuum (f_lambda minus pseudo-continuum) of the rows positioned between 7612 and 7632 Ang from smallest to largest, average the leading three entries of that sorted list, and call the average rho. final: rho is 0.7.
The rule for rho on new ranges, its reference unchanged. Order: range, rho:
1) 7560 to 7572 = 4.5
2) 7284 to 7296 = -1.2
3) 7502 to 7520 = 2.9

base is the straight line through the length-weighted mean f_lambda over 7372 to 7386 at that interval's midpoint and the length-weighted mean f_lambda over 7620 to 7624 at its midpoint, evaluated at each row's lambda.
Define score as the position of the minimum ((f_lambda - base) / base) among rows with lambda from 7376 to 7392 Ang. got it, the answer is 7391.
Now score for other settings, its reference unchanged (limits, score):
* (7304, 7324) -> 7319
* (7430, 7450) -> 7445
